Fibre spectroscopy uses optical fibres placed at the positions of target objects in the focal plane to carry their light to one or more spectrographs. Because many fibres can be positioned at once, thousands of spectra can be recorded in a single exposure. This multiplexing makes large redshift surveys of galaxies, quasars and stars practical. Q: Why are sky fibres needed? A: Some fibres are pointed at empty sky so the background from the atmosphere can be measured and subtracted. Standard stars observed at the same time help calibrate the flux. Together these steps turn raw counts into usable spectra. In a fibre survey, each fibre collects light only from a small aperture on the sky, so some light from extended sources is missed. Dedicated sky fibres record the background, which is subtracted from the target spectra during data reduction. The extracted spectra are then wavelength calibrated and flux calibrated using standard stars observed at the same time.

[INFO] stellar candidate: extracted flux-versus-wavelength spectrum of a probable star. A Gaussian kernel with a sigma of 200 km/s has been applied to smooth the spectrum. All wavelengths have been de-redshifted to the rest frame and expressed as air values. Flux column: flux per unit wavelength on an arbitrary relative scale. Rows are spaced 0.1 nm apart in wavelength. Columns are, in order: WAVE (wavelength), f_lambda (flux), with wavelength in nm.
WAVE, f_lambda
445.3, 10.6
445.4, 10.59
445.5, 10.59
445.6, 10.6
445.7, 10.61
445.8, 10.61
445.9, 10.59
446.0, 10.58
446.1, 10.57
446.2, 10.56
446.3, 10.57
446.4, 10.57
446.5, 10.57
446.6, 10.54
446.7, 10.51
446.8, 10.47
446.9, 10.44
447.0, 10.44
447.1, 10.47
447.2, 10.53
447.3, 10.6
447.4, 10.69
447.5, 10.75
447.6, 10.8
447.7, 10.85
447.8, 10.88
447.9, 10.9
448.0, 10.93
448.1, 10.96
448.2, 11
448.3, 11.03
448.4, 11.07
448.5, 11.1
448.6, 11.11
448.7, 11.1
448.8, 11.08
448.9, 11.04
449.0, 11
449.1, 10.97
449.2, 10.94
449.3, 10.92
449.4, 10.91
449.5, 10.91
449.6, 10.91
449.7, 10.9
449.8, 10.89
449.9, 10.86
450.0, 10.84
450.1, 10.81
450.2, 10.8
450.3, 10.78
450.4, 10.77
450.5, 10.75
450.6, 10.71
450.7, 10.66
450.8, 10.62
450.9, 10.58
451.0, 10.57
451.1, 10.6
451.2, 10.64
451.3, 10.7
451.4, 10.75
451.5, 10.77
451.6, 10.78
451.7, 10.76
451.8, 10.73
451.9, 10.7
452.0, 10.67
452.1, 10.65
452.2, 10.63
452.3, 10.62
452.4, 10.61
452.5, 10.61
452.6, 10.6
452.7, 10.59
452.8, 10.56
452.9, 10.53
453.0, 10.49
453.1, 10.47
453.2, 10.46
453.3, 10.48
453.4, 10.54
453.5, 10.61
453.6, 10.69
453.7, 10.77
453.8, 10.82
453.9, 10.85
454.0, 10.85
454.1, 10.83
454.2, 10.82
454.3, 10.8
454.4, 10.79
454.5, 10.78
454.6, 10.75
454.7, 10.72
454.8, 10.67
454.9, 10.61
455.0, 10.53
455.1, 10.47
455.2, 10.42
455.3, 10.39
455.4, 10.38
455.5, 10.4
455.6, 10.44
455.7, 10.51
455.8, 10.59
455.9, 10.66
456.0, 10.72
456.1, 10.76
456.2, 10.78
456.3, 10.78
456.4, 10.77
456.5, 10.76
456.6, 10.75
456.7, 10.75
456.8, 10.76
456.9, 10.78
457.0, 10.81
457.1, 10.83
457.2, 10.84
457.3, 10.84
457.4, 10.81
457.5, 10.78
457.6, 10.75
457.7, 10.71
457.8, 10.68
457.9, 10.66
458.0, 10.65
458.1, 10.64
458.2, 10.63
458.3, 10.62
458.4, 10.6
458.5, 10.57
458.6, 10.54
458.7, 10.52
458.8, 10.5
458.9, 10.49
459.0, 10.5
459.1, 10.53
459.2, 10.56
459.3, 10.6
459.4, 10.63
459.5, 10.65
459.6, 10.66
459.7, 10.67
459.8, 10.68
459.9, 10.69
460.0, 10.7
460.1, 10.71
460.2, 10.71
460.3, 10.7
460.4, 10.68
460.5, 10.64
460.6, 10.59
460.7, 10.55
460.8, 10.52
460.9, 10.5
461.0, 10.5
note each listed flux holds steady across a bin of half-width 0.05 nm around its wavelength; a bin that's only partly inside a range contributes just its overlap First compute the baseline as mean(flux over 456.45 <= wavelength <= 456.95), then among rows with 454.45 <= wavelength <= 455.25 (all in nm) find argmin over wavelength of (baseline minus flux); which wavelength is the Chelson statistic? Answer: 454.5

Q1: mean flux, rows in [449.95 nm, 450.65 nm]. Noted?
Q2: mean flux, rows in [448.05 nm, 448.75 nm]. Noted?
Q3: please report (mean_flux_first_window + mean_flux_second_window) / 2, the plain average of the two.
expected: 10.92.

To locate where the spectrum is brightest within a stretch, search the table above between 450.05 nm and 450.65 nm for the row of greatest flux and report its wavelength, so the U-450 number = 450.1 nm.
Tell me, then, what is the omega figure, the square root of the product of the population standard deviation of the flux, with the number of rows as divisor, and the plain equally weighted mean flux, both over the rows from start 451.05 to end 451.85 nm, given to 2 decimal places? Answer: 0.81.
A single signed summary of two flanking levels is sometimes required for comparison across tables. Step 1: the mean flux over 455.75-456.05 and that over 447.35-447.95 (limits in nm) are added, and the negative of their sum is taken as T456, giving -21.5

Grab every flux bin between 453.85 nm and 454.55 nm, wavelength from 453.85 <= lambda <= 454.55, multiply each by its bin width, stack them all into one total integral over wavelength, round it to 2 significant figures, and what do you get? 7.6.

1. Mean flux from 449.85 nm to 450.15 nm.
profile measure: 10.8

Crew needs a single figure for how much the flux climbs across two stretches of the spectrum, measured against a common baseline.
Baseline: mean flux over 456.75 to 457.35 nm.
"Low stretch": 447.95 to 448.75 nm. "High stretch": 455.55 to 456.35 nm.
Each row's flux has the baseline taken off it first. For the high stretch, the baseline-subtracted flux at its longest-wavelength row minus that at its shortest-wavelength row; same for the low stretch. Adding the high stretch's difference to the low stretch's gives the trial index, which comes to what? 0.51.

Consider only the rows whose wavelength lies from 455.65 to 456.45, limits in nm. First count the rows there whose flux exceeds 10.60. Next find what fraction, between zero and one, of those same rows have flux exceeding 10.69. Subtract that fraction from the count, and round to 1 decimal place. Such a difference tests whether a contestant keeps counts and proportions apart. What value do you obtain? 5.4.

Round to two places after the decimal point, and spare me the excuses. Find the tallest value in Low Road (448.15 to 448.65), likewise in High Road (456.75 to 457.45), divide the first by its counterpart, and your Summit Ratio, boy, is 1.02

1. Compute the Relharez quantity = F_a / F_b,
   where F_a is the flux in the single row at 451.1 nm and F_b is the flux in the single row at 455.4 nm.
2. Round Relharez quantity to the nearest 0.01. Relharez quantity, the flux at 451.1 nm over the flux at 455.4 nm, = 1.02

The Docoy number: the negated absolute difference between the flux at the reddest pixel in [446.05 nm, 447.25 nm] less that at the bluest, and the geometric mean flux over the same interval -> -10.56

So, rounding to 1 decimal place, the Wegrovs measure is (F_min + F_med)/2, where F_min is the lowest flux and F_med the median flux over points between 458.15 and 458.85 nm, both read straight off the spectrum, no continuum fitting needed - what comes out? 10.5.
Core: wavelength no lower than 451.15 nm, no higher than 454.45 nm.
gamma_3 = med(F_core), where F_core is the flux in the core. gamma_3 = 10.7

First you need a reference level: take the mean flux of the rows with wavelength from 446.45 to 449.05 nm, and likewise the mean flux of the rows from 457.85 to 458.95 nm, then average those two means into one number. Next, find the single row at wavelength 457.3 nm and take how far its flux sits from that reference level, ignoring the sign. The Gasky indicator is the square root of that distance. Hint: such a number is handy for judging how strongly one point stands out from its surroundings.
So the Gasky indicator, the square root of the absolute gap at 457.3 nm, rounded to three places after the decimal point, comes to 0.383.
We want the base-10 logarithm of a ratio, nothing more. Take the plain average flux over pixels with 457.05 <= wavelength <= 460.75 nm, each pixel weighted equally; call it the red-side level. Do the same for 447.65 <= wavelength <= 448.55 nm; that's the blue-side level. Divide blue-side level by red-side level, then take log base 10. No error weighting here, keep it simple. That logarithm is 0.013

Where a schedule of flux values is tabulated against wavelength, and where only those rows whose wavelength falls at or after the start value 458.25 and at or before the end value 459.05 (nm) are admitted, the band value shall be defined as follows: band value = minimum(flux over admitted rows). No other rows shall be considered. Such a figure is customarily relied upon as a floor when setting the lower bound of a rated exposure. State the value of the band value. 10.49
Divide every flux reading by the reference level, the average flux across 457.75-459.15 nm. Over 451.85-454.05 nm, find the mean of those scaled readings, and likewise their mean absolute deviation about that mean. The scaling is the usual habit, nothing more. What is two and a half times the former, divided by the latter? 297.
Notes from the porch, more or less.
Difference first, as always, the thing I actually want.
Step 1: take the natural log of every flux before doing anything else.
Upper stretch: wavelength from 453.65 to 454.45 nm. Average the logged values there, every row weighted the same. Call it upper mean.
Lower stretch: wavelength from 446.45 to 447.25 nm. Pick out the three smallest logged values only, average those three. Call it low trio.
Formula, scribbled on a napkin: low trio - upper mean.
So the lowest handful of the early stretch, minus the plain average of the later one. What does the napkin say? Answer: -0.03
